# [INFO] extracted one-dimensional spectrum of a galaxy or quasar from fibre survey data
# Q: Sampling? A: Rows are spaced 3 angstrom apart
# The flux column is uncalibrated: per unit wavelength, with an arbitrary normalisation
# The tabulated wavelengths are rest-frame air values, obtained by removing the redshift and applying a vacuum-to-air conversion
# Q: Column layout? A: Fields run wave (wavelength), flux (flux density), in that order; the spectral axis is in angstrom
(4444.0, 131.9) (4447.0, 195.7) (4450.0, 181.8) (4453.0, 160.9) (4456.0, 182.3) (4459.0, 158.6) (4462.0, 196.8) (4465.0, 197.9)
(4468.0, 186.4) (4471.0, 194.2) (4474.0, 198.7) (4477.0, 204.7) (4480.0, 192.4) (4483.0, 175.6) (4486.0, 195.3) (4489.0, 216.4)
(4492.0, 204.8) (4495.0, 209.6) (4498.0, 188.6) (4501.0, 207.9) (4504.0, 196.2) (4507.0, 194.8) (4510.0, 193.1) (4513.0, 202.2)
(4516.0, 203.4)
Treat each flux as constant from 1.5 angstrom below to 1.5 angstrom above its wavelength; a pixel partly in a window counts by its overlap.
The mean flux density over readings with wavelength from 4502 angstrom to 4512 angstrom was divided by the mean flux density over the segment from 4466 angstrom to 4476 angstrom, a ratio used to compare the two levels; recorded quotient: 1.01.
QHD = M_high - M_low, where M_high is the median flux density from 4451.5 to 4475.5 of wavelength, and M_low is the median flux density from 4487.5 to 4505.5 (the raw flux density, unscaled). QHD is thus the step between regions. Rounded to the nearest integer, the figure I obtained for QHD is -16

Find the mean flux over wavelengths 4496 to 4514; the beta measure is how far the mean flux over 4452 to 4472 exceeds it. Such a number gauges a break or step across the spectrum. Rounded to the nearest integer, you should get -15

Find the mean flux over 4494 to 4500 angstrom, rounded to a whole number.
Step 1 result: 199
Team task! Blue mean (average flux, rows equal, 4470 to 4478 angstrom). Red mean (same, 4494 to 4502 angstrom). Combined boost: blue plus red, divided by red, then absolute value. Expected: 1.99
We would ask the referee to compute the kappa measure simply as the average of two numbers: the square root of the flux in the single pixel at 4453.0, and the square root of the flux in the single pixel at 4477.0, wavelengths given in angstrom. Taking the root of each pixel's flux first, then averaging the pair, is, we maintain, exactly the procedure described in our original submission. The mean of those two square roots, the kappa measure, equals 13.5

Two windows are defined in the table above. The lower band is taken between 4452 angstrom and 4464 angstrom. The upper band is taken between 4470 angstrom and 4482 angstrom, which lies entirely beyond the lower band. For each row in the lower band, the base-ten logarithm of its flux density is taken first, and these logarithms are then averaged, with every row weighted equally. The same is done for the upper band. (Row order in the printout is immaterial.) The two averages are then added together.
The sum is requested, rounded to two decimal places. 4.54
